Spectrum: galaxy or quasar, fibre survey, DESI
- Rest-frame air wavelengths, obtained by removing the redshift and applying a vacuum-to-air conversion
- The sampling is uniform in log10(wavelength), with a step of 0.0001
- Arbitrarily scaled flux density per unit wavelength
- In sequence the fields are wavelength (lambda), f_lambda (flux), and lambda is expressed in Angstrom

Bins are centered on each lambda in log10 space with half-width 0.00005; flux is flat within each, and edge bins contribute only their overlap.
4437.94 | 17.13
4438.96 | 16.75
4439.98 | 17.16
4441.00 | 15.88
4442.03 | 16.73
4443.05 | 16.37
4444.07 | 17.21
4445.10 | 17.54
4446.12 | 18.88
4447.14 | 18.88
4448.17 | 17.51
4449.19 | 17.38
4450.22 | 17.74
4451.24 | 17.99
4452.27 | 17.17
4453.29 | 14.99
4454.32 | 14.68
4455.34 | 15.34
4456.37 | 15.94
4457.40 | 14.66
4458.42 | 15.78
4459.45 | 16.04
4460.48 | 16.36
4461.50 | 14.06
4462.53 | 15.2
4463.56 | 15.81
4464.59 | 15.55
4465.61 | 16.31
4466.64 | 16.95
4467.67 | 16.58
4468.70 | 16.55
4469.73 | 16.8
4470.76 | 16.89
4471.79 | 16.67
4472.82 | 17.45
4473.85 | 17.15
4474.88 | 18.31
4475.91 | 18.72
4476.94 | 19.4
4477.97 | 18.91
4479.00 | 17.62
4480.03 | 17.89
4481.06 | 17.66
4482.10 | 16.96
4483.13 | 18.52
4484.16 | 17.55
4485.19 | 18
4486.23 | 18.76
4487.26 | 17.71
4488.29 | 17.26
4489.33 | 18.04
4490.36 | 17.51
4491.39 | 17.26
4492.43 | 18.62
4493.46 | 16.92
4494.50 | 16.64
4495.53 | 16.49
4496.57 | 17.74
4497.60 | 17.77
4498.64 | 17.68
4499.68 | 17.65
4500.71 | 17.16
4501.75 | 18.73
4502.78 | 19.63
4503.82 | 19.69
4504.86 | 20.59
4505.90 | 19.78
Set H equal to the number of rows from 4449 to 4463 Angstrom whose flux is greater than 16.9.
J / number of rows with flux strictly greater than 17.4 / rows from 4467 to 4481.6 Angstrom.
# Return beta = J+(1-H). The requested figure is 5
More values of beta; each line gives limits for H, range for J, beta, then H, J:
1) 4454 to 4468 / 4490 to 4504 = 9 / 1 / 9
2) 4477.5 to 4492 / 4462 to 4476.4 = -10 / 14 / 3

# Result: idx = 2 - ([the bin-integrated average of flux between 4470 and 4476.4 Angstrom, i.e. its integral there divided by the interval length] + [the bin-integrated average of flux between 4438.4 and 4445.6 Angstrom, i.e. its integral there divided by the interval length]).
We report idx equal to -32.3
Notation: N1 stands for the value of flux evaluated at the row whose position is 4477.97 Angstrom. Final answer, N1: 18.91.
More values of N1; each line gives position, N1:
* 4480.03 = 17.89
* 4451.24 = 17.99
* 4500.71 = 17.16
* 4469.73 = 16.8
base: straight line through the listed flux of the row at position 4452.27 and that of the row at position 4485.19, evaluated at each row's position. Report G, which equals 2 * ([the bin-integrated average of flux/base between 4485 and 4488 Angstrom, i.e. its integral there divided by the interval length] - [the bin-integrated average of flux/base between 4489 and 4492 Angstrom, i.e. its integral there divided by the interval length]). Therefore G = 0.1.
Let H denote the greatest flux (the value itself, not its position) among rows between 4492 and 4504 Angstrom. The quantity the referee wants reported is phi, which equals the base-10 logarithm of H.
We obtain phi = 1.29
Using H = 19.69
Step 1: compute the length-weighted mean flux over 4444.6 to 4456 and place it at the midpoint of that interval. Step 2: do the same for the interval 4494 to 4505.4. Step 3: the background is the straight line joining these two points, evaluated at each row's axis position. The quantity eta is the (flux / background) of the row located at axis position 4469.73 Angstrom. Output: 0.96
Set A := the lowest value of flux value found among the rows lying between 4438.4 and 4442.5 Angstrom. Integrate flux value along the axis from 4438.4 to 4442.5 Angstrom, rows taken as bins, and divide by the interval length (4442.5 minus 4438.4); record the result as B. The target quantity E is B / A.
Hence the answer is 1.05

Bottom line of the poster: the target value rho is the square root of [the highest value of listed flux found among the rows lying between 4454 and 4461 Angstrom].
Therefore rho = 4.04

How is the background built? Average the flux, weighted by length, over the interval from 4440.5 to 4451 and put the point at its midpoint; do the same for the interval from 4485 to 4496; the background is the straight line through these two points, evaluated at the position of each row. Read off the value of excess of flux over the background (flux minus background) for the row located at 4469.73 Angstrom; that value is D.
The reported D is -0.7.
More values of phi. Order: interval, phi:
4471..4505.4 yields 1.31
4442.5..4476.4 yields 1.28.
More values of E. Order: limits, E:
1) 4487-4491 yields 1.02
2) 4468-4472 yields 1.01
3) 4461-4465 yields 1.08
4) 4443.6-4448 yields 1.05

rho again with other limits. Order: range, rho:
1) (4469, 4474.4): 4.18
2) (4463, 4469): 4.12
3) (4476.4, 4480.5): 4.40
